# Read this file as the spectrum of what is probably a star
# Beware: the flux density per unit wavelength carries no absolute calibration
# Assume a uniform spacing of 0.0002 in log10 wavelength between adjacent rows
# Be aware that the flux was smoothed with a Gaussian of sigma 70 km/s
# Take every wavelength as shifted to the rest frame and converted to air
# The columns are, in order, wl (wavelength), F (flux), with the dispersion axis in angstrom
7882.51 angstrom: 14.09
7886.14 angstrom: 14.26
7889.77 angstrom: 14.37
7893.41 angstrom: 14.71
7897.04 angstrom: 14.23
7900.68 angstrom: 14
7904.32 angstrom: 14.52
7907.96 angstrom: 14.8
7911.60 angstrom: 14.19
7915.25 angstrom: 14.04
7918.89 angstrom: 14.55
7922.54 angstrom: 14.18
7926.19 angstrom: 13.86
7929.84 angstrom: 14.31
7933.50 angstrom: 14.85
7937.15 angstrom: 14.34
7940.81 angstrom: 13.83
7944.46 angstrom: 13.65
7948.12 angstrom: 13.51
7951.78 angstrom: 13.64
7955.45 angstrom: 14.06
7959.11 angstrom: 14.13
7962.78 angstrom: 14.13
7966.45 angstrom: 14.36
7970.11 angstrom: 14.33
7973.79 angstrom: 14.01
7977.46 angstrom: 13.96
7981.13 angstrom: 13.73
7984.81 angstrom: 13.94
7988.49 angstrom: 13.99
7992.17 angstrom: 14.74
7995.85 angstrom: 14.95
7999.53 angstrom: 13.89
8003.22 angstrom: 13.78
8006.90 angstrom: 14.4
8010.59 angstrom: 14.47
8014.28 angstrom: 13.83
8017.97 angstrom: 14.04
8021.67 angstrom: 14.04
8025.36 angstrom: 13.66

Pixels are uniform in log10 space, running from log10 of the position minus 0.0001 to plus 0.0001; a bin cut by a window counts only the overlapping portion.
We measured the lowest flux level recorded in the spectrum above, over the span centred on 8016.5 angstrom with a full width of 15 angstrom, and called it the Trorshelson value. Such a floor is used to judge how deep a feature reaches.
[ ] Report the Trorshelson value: 13.83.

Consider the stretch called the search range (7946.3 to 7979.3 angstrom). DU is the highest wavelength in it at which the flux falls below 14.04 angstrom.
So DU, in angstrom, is 7977.46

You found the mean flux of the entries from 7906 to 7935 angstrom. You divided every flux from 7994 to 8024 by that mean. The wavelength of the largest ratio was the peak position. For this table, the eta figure 7995.85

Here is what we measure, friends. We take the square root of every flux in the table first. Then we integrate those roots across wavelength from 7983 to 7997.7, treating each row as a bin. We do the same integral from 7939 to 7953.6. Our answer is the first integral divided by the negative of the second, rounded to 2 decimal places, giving -1.03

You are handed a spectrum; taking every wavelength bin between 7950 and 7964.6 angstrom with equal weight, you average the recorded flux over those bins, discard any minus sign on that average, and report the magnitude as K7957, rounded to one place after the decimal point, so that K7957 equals 14.0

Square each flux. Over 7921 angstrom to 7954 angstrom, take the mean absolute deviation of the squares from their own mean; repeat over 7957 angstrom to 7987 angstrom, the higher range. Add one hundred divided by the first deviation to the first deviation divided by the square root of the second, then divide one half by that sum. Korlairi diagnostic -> 0.034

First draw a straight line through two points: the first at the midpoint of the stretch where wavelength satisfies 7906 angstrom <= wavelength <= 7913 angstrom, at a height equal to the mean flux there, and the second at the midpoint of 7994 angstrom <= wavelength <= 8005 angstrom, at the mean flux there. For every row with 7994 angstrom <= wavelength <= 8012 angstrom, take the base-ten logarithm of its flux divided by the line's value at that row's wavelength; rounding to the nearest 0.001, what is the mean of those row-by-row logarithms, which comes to 0.003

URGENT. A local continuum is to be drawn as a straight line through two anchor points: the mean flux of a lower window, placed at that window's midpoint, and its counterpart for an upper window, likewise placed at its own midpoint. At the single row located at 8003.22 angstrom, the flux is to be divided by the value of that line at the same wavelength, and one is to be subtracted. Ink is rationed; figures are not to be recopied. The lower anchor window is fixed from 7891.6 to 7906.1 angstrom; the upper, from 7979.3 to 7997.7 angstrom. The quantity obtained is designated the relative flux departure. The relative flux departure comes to -0.033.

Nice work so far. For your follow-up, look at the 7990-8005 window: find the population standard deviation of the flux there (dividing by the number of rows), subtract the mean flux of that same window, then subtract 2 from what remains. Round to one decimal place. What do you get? -15.8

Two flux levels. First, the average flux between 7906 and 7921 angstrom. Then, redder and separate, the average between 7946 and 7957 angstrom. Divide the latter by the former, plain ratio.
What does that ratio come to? 0.95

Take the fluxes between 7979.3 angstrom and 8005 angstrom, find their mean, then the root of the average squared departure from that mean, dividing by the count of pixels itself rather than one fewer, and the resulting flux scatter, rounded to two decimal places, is 0.45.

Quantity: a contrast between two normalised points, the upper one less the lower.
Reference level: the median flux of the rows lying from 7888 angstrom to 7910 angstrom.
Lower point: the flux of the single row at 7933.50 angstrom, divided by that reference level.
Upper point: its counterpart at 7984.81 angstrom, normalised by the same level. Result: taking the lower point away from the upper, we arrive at -0.063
